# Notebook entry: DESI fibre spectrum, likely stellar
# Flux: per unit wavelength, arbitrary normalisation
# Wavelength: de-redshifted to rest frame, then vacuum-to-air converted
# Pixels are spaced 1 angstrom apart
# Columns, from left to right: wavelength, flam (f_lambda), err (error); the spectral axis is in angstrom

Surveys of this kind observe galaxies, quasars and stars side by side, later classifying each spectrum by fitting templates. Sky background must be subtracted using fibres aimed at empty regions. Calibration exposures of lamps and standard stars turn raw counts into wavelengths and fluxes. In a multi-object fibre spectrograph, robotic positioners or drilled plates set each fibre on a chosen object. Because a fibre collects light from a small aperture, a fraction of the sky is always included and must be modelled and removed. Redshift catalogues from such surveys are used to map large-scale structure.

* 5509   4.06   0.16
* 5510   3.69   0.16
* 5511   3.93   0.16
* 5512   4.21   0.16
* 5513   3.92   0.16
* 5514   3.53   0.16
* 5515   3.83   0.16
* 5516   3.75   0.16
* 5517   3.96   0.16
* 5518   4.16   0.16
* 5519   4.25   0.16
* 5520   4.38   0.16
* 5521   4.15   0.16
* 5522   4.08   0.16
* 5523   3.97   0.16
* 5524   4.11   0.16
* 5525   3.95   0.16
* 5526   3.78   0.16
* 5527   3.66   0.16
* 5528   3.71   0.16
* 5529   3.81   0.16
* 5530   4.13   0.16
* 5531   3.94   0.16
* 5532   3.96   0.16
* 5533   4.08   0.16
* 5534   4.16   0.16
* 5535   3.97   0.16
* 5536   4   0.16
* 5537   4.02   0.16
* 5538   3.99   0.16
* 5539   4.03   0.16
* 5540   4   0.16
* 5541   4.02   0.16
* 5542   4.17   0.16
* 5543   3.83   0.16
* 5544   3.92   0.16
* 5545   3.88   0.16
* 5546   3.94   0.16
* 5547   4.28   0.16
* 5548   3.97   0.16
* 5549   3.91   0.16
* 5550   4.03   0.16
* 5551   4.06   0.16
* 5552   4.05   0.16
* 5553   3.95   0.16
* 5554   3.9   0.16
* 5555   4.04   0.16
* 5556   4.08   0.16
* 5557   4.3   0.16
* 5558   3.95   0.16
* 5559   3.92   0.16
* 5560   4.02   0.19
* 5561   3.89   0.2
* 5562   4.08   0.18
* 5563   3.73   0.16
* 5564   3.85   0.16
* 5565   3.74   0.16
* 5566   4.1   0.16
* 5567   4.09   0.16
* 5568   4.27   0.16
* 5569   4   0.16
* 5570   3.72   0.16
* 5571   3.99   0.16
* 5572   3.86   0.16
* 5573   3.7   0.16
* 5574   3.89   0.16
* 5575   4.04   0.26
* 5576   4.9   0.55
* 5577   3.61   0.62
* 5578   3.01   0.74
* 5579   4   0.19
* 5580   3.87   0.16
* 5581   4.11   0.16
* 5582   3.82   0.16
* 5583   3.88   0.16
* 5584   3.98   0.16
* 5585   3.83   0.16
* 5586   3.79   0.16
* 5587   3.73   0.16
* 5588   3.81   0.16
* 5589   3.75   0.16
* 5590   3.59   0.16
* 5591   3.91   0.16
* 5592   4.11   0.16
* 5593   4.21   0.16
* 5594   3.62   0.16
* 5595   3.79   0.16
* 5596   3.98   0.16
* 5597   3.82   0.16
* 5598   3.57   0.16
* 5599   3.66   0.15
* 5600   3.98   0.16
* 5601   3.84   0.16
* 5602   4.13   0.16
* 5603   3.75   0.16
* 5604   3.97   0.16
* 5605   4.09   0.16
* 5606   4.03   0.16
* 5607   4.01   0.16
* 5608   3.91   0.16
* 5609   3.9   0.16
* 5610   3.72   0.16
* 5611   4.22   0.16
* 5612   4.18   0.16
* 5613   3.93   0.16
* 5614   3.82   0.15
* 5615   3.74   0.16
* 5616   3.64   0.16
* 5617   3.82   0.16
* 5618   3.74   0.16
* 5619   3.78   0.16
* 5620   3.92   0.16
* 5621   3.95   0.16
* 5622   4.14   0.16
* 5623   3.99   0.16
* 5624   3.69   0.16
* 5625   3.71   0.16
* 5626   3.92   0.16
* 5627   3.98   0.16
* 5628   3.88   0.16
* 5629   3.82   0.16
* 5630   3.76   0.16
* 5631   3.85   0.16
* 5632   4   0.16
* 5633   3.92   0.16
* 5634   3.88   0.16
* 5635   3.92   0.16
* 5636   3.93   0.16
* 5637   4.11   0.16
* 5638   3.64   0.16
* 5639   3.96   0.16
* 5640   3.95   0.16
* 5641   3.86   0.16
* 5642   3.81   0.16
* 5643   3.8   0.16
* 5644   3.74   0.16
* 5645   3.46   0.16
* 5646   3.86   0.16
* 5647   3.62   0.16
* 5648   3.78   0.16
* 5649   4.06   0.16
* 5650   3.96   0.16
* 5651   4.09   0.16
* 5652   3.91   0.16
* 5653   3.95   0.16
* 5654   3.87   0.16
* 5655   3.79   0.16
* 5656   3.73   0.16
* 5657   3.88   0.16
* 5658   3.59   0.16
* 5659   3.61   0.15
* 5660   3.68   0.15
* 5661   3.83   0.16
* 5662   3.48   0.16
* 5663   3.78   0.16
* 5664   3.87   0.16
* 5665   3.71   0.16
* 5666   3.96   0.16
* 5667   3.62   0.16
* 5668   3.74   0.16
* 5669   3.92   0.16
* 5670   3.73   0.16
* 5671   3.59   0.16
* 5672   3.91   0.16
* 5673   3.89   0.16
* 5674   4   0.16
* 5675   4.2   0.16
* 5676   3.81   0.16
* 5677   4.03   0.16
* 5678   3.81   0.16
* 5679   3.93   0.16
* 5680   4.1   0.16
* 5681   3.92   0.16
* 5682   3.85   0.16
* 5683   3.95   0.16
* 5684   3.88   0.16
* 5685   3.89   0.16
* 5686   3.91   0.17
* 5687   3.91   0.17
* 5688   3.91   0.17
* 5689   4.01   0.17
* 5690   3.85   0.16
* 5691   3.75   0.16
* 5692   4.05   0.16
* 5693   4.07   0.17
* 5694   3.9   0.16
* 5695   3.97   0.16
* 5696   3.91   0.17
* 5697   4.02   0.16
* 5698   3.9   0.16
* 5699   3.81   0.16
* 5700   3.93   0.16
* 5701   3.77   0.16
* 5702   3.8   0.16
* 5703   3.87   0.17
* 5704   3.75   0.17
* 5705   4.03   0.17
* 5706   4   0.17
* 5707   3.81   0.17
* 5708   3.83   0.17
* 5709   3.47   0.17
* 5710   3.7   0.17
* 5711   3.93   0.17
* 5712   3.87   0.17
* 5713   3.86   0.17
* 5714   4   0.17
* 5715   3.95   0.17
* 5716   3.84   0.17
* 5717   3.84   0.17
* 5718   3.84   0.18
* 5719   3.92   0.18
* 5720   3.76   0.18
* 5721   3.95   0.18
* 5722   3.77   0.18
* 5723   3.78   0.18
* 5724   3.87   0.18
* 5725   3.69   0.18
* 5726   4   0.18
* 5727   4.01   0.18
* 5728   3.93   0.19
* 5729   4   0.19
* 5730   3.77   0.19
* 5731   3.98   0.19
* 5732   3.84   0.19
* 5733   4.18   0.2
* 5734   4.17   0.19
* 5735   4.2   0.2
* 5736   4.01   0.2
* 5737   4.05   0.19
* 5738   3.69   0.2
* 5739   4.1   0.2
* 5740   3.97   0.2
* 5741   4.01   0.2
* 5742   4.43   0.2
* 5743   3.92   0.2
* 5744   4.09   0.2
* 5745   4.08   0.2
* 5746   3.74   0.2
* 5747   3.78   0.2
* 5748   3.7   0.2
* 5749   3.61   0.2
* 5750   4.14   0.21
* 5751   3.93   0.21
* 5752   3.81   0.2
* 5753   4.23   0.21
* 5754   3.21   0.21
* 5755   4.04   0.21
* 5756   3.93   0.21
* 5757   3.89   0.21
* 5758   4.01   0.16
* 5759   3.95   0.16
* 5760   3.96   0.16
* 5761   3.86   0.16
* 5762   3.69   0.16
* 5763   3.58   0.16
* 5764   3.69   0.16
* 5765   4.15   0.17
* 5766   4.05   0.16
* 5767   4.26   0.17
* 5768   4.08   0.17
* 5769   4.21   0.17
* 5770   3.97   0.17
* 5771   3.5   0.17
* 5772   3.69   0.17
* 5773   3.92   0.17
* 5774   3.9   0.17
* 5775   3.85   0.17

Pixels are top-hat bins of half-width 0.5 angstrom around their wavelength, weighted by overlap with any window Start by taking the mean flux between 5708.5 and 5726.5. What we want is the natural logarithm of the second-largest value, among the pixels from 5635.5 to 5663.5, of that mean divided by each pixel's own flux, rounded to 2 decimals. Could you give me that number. 0.10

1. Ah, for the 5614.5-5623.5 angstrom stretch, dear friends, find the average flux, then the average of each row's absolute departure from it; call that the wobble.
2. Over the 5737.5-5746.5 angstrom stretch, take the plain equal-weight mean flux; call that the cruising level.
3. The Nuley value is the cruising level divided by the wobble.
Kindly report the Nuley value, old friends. 32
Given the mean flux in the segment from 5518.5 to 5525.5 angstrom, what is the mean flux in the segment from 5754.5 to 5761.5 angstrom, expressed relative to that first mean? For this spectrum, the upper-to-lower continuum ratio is 0.957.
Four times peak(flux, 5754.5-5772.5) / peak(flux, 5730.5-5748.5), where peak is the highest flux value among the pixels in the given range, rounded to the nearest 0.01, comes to 3.85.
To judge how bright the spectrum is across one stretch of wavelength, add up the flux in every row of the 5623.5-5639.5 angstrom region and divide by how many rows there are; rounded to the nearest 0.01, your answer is 3.87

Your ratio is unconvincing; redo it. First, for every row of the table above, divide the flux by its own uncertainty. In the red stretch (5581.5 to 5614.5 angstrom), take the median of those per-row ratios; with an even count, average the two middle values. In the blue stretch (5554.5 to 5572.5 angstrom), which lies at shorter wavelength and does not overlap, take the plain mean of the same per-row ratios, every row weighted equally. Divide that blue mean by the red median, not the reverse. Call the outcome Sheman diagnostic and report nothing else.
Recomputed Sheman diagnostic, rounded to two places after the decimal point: 0.99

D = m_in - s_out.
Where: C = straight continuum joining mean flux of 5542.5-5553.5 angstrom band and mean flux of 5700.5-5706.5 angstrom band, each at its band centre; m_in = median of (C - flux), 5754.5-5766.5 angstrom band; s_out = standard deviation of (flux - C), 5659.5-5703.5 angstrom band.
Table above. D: -0.25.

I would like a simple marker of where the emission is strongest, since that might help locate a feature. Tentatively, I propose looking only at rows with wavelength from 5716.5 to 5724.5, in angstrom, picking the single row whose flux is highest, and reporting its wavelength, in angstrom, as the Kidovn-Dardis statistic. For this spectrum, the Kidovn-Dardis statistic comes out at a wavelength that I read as 5721 angstrom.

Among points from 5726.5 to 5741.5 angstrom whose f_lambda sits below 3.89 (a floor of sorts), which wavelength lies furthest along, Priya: 5738 angstrom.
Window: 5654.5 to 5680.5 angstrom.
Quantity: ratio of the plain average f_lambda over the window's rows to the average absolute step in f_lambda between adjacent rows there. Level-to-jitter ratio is 21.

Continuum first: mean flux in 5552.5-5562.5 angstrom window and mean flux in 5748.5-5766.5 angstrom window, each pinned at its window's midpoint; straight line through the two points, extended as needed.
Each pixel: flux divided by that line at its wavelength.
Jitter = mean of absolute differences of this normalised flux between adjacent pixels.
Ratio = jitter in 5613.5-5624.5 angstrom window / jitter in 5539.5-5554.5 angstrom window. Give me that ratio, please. 1.06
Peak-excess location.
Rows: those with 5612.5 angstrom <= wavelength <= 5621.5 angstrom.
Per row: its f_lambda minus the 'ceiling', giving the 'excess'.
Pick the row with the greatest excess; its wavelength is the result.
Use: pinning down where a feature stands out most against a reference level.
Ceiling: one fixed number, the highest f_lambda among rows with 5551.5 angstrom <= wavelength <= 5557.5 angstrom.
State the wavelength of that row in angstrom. 5621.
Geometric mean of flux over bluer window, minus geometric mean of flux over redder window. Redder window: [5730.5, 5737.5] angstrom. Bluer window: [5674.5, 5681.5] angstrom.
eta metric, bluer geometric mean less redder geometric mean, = -0.09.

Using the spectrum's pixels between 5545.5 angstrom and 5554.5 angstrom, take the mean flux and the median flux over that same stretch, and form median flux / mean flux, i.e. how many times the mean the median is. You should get 0.99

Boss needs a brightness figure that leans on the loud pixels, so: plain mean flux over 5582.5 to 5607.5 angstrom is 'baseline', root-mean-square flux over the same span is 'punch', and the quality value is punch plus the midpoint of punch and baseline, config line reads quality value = 7.75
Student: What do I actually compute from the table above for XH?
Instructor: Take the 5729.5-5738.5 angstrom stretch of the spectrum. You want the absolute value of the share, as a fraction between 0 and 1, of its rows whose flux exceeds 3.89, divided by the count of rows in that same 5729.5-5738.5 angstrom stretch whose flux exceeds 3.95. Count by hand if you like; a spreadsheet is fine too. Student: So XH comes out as 0.111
